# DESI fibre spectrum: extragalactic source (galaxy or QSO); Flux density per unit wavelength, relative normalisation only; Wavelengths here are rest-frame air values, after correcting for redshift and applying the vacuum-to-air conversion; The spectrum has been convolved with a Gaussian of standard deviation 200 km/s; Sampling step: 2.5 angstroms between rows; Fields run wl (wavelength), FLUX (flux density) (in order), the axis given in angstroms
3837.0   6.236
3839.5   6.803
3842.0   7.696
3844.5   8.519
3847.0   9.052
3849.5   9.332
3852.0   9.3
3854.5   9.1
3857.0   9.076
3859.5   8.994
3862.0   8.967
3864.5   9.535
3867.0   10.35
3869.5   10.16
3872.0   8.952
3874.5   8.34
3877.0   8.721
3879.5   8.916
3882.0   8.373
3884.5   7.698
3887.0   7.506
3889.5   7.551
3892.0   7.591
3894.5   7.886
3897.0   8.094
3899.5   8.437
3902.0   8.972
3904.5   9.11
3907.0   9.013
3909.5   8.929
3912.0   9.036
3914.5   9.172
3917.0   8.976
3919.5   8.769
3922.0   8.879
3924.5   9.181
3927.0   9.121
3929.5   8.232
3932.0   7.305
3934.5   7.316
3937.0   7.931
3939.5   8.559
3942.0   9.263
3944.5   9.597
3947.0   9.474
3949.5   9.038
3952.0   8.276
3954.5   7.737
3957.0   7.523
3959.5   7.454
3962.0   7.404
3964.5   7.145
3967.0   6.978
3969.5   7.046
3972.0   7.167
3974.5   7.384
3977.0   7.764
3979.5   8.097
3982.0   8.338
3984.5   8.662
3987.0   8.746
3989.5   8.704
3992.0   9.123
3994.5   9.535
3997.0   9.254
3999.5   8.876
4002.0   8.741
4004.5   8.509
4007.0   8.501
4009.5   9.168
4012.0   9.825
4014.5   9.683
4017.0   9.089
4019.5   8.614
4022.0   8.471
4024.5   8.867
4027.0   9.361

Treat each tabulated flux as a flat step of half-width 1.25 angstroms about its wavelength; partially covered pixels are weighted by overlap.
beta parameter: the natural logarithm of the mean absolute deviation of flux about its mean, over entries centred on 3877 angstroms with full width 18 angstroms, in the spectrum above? -0.66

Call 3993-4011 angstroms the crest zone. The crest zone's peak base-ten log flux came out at 0.979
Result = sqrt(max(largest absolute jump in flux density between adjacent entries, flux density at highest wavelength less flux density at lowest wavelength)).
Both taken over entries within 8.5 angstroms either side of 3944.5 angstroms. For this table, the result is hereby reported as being 0.87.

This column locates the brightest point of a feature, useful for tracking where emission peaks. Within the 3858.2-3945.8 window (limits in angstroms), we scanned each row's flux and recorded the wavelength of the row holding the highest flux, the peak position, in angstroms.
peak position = 3867.0 angstroms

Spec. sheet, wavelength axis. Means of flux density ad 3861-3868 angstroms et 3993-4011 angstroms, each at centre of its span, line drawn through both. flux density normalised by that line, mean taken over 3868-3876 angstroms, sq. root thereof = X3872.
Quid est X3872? 0.98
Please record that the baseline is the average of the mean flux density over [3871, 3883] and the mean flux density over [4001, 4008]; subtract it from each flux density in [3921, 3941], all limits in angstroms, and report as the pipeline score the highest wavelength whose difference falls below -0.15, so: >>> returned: 3937.0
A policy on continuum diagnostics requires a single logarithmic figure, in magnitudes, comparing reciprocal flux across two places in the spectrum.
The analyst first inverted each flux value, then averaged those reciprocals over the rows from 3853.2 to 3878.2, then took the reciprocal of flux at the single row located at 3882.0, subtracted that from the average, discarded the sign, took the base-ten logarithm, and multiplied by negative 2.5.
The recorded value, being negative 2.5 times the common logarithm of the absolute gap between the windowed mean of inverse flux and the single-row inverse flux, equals 4.9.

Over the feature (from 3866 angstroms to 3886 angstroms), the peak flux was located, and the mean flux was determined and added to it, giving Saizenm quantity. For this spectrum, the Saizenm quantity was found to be 19.3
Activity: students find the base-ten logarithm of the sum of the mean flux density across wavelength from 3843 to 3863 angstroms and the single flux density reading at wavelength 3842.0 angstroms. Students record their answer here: 1.22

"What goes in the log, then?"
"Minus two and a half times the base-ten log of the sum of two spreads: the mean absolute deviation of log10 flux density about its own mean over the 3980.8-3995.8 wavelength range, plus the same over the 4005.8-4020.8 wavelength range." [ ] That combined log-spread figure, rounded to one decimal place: 3.6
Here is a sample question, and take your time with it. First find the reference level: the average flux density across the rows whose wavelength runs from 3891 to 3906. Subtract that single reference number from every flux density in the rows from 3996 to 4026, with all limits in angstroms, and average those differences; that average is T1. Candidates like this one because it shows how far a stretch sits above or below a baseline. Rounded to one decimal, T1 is 0.6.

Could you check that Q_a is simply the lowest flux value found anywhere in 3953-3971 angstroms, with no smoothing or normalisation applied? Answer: 6.978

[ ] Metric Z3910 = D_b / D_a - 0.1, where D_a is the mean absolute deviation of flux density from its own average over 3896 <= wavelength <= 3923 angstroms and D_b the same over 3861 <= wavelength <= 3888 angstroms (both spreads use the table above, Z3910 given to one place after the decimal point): 2.8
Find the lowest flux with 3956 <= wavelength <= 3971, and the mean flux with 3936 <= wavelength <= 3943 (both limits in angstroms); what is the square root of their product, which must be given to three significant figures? 7.74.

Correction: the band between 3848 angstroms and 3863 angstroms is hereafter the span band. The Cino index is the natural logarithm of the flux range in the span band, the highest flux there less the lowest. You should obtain -1.0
